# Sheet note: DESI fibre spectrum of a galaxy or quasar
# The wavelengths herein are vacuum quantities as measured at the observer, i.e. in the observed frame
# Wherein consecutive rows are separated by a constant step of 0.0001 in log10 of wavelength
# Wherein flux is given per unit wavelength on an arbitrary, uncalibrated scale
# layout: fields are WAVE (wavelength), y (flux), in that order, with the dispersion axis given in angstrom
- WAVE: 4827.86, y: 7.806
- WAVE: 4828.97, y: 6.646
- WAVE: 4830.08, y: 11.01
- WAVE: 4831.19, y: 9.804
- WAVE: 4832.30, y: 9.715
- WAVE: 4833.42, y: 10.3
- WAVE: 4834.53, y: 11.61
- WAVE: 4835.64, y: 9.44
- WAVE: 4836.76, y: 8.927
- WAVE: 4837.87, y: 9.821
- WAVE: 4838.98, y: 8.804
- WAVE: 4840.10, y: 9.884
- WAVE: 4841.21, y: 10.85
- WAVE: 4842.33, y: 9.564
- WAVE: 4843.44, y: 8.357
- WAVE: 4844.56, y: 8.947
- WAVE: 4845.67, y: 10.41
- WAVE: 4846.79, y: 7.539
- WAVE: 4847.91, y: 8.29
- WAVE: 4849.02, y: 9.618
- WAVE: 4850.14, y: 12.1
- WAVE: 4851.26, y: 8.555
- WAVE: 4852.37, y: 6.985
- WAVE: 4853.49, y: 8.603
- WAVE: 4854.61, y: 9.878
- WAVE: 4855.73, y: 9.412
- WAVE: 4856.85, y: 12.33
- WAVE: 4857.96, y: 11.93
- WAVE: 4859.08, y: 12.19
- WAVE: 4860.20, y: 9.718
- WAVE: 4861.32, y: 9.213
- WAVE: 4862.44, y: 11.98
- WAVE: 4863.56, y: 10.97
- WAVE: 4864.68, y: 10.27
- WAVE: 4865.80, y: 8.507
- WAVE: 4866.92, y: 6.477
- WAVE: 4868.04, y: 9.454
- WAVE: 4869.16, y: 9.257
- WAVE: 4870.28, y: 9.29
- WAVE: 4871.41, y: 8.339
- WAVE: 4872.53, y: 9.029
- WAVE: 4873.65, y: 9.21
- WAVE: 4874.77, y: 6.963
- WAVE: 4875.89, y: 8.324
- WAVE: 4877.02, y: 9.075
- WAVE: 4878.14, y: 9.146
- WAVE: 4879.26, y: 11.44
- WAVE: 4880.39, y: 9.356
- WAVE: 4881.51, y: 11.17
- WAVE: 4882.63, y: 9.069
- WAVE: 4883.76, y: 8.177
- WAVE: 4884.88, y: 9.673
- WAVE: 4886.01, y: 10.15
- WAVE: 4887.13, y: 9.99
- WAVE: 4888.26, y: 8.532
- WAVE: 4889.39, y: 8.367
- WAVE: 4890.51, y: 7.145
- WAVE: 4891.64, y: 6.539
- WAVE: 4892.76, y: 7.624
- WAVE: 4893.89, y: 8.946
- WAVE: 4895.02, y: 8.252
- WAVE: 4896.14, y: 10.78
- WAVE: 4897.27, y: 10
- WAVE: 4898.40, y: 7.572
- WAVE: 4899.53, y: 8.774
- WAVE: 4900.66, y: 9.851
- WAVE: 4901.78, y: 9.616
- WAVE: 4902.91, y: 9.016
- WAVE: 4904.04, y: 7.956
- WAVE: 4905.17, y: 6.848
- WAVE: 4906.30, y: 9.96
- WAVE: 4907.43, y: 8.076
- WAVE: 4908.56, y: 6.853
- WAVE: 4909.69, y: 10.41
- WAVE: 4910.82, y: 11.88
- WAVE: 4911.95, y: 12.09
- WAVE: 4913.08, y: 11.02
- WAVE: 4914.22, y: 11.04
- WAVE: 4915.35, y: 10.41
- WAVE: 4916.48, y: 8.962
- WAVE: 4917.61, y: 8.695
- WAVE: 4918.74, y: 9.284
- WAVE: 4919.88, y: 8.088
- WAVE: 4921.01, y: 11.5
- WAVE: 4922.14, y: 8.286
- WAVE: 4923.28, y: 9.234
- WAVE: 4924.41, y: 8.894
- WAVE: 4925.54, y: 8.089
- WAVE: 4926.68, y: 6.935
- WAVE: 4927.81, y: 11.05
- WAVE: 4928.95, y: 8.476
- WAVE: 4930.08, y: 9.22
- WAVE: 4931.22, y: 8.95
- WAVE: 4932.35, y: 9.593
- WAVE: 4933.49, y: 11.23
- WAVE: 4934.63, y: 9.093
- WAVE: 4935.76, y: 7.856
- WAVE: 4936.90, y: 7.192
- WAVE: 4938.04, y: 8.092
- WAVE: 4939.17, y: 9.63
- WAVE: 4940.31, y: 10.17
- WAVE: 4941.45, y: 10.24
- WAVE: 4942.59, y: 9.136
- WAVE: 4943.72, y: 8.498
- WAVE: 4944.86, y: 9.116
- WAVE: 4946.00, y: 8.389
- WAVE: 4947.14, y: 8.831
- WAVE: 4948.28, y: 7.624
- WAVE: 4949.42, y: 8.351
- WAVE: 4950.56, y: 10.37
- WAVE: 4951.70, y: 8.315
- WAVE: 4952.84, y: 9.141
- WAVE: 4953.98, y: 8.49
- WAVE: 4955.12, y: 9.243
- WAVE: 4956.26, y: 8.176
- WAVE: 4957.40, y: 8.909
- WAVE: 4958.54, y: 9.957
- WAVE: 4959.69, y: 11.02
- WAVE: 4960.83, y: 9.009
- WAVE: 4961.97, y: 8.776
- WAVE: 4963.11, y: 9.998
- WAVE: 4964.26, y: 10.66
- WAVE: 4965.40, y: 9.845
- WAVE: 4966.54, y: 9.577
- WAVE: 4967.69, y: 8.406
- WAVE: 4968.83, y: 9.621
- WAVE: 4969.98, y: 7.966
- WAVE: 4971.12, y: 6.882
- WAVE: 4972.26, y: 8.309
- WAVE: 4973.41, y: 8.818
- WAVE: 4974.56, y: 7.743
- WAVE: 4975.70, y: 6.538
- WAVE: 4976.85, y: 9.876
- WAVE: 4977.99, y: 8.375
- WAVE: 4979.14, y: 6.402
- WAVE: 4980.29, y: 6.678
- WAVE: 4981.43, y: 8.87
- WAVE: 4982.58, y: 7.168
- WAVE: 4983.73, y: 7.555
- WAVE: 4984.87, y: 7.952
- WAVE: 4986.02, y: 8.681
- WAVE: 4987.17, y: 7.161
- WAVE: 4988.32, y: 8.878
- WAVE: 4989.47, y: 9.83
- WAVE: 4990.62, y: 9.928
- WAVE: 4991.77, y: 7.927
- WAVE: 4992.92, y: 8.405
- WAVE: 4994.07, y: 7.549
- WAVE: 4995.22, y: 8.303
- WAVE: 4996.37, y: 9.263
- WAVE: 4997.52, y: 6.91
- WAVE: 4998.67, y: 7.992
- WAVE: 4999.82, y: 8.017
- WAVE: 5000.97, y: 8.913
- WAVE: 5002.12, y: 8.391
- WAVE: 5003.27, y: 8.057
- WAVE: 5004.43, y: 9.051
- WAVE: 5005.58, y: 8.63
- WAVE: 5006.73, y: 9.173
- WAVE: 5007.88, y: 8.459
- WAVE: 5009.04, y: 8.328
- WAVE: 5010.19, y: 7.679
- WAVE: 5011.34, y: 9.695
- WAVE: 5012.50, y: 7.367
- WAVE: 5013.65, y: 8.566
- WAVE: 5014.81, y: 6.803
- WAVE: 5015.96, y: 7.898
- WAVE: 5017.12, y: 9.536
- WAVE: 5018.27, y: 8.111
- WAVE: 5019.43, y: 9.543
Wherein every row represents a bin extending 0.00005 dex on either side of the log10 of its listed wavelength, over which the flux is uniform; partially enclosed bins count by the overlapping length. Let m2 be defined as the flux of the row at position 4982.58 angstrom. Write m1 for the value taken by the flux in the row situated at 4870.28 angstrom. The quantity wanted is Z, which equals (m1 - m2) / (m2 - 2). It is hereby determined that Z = 0.41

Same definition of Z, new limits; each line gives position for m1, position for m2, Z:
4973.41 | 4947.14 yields 0.00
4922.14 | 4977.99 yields -0.01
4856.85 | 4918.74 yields 0.42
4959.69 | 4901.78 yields 0.18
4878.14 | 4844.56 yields 0.03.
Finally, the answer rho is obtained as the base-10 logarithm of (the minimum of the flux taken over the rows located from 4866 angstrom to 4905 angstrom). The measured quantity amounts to 0.811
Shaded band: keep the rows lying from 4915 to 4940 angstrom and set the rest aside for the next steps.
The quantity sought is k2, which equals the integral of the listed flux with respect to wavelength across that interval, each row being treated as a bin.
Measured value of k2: 226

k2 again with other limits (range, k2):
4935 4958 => 202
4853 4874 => 206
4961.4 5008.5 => 397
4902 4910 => 67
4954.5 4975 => 186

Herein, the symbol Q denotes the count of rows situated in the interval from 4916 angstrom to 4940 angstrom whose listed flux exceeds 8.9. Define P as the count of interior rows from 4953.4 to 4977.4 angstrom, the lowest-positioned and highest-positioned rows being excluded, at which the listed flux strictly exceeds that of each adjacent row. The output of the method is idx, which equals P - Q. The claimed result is -6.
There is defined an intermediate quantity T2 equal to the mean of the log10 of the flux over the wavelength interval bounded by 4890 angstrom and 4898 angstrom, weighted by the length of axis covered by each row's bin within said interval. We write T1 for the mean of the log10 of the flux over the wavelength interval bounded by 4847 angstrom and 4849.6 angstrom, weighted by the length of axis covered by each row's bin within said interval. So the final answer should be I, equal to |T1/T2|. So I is 1.02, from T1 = 0.942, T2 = 0.92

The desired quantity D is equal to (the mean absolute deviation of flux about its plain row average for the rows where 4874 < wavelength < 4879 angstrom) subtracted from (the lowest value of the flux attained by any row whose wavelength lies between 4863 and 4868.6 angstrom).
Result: 5.7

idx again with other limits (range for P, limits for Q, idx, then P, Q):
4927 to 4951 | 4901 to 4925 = -8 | 5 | 13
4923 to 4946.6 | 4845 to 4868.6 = -9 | 5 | 14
